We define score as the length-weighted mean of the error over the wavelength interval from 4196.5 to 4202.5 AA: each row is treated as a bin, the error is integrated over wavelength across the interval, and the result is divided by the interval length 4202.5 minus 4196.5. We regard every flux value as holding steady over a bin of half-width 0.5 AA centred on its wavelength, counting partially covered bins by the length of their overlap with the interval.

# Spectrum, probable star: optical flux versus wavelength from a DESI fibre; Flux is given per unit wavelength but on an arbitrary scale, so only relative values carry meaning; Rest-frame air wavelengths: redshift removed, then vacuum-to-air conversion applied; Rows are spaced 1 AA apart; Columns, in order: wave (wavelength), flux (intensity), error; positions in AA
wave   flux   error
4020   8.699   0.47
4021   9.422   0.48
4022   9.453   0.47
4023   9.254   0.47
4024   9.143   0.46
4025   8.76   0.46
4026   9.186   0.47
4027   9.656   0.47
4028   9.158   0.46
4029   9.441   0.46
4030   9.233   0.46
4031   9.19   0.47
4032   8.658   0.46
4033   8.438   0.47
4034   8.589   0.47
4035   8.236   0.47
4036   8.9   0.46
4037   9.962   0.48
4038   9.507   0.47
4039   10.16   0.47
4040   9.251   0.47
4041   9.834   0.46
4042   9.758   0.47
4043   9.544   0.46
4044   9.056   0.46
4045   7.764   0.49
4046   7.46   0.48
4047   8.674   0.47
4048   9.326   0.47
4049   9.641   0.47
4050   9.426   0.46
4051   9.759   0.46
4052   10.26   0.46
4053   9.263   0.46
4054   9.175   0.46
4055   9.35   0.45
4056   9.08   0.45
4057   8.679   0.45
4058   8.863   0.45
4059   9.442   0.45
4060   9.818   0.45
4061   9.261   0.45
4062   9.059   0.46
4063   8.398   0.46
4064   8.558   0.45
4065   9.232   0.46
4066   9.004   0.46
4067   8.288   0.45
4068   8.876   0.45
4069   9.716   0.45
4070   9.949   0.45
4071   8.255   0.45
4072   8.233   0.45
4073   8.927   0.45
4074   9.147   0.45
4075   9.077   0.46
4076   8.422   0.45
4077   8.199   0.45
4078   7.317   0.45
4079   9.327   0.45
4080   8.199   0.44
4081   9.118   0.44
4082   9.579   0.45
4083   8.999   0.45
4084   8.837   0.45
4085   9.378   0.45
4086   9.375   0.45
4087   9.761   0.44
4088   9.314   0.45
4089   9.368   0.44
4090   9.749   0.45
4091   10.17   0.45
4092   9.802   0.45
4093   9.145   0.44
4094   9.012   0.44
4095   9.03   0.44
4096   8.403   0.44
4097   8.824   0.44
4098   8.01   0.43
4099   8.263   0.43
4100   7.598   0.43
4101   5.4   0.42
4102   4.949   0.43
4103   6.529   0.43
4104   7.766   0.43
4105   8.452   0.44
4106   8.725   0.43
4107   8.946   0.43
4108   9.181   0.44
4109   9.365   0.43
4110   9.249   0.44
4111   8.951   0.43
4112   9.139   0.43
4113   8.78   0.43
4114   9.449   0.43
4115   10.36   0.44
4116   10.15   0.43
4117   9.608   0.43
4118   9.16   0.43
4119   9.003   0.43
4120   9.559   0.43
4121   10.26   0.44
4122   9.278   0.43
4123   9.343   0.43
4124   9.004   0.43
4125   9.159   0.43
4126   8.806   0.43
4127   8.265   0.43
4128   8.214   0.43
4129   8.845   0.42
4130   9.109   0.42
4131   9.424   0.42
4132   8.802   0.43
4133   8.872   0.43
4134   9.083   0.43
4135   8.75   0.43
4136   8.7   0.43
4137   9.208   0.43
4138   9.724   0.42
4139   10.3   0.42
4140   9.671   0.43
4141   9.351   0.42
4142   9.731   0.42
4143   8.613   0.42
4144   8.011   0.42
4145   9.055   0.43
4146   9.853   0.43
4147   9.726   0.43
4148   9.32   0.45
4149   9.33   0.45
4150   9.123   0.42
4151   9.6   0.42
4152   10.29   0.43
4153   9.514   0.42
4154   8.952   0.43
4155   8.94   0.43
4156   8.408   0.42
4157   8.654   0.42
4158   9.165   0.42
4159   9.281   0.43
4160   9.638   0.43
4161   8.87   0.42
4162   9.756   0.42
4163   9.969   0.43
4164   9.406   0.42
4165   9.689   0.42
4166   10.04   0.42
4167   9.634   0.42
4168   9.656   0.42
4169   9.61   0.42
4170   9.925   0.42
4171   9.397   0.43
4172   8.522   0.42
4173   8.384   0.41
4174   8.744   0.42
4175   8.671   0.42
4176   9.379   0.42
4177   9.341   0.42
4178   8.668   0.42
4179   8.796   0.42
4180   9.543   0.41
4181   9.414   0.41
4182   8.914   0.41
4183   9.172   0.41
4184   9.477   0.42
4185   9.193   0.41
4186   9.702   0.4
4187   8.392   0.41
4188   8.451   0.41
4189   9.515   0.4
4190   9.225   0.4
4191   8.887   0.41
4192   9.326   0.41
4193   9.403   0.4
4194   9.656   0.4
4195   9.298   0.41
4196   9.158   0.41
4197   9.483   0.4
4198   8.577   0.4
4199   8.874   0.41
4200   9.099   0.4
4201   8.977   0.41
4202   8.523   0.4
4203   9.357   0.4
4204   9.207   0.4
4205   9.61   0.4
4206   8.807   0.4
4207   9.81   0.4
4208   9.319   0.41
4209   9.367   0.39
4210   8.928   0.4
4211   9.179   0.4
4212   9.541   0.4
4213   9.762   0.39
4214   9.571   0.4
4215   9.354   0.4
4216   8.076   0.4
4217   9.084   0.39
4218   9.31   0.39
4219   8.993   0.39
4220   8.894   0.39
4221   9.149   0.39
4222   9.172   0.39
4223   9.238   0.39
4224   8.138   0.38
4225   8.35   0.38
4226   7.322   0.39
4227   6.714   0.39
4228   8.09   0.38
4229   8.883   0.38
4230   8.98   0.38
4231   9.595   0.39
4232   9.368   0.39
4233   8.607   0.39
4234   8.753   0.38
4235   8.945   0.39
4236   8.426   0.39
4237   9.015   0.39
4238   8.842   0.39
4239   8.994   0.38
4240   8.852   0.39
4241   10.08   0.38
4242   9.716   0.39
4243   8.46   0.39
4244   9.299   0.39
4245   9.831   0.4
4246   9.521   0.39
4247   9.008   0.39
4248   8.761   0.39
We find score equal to 0.403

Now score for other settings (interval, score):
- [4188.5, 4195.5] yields 0.404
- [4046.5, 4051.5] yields 0.466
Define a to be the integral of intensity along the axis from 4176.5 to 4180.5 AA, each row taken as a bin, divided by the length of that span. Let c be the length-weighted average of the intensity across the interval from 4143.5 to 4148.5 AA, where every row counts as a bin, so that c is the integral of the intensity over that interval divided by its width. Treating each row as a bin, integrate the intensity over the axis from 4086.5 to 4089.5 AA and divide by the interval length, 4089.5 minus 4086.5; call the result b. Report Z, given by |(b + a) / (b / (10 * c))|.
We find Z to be 180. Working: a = 9.09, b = 9.48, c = 9.19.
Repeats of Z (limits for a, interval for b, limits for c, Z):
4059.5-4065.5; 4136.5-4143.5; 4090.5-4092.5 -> 195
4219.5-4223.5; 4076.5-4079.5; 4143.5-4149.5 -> 194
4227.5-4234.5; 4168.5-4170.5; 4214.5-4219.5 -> 171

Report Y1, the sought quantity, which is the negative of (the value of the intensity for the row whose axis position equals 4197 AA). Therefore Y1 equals -9.5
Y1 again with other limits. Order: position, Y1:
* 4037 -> -10.0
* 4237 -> -9.0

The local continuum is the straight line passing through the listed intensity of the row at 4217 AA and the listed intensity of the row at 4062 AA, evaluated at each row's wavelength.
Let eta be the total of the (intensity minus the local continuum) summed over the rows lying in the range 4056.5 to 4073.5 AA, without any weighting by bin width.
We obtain -1.5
